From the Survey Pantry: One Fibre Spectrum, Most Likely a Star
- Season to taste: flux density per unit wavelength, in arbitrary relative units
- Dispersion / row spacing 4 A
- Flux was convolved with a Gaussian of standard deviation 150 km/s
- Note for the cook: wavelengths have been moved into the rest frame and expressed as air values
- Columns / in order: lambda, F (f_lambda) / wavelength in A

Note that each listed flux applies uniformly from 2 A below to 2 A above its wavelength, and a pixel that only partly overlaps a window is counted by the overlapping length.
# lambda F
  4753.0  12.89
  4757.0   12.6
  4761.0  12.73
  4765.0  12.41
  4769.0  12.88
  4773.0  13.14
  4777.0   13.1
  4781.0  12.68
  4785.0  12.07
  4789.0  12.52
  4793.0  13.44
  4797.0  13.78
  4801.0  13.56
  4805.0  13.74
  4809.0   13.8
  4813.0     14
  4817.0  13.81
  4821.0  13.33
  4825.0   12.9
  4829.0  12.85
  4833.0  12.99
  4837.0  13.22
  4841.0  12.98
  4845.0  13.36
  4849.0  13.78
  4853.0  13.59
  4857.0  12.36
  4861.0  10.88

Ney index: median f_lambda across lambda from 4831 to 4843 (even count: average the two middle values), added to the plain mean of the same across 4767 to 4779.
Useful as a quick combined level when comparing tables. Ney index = 26.0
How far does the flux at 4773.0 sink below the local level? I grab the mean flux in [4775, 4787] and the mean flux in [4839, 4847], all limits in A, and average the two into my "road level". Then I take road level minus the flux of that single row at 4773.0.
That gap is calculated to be -0.2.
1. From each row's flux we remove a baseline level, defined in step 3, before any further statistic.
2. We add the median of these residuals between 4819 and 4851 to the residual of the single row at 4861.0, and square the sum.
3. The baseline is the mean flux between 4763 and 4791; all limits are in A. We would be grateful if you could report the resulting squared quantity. 1.92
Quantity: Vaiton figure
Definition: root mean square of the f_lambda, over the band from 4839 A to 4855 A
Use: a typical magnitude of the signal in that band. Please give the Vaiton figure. 13.4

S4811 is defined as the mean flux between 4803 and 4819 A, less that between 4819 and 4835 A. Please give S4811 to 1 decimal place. 0.8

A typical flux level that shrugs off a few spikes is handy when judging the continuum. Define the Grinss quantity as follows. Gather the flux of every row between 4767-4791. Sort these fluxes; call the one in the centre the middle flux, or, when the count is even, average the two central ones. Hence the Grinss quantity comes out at 12.8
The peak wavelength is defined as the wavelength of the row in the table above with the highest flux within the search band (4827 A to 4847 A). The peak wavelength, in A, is 4845.0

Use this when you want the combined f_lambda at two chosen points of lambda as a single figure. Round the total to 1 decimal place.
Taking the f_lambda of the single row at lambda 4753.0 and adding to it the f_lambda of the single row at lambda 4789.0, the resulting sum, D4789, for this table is 25.4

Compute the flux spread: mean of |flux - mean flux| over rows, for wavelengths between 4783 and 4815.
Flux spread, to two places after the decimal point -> 0.53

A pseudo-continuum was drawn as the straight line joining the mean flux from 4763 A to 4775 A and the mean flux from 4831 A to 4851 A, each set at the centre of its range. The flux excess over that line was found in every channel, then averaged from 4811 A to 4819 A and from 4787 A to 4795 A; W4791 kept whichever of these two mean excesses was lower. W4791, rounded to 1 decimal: 0.0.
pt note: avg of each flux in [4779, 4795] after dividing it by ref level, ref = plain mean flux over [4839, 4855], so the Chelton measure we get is 0.94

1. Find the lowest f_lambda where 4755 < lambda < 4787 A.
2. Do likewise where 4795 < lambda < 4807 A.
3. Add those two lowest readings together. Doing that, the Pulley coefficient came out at 25.6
